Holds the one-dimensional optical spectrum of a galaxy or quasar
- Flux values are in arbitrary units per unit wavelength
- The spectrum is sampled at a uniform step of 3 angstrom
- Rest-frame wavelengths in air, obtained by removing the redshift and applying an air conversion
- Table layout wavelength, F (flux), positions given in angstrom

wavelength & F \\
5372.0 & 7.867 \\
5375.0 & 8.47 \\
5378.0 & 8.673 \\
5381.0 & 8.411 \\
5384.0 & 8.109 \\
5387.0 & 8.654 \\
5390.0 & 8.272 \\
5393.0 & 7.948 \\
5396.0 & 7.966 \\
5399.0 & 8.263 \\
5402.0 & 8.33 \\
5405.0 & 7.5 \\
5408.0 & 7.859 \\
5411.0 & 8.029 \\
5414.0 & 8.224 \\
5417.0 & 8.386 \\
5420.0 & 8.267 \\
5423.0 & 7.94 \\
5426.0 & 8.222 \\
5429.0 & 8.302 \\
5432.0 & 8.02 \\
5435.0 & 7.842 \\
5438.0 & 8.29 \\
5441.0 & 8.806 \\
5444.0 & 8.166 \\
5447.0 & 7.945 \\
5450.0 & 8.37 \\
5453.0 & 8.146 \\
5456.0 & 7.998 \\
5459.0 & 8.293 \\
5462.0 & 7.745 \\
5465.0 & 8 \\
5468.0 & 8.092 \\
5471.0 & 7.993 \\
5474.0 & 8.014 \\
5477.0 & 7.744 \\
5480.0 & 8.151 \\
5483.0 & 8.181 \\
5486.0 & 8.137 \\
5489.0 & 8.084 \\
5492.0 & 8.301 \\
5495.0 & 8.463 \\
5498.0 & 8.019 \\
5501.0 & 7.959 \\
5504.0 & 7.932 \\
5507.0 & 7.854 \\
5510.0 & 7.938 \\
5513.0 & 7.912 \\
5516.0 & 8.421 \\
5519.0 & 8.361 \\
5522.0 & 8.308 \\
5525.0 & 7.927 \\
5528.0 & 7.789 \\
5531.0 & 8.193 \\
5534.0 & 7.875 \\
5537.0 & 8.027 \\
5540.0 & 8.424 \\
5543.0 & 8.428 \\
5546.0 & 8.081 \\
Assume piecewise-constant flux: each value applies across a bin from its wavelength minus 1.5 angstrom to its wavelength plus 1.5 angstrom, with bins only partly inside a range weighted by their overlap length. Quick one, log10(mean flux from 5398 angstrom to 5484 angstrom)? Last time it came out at 0.909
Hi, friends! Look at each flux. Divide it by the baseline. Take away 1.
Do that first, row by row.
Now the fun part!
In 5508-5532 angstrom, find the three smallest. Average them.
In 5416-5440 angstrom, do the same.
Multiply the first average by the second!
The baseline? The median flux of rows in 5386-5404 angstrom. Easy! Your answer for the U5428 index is 0.0019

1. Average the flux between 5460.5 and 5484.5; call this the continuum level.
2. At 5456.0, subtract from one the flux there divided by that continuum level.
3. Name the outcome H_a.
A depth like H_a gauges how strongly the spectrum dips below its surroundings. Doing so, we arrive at -0.001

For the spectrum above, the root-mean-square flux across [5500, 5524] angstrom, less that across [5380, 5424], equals -0.06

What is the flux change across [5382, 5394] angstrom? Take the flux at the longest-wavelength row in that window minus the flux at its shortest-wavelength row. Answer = -0.16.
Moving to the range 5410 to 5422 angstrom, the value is 0.24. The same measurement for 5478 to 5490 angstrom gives -0.07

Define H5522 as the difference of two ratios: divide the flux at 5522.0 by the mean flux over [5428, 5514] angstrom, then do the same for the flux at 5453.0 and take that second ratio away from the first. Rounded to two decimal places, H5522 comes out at 0.02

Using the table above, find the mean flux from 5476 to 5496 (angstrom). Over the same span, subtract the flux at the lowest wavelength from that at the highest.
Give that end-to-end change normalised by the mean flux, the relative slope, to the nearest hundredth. 0.09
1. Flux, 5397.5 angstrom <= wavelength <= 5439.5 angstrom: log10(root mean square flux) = 0.909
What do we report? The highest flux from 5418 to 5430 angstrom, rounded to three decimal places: 8.302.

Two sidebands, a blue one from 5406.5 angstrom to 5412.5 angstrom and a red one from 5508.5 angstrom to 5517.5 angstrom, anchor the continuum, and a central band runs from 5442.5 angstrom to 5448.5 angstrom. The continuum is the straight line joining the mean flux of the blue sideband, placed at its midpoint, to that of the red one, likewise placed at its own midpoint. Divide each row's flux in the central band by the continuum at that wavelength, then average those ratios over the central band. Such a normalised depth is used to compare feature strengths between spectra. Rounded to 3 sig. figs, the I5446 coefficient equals 1.01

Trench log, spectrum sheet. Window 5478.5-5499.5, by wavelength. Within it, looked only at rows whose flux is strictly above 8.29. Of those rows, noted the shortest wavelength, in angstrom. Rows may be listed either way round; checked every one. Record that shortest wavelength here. 5492.0 angstrom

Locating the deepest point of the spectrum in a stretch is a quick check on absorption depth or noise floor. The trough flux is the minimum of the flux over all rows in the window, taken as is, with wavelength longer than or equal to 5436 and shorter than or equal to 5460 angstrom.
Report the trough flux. 7.945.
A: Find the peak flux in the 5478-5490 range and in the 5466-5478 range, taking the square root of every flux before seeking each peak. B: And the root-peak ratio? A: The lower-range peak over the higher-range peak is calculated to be 0.99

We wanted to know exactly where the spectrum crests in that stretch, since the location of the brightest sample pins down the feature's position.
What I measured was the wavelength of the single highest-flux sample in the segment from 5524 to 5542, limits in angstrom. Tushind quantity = 5540.0 angstrom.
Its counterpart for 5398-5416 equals 5402.0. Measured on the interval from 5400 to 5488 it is 5441.0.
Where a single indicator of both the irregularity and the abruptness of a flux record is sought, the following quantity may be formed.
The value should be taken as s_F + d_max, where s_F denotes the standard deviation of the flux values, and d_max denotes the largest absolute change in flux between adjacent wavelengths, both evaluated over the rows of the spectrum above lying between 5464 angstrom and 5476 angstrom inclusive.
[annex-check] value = 0.14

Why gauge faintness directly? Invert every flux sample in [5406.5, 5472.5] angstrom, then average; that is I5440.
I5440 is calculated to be 0.123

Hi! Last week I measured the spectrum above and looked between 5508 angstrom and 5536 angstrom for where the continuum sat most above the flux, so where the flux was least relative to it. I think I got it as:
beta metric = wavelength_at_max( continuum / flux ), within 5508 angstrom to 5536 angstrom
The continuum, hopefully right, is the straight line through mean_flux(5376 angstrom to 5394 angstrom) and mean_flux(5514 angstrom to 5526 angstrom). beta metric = 5528.0 angstrom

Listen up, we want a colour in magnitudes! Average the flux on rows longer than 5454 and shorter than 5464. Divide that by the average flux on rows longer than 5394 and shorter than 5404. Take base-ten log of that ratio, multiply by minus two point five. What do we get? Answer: 0.02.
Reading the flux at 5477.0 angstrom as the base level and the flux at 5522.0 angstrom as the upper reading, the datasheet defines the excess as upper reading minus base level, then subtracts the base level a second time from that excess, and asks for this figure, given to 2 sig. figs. -7.2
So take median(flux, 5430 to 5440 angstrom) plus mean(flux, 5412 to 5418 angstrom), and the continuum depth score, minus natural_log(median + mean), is -2.79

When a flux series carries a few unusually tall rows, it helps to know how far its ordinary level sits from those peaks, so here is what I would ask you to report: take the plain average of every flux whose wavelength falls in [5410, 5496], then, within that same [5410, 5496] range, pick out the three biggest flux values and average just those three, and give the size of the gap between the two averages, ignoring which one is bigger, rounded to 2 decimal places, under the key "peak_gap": 0.41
